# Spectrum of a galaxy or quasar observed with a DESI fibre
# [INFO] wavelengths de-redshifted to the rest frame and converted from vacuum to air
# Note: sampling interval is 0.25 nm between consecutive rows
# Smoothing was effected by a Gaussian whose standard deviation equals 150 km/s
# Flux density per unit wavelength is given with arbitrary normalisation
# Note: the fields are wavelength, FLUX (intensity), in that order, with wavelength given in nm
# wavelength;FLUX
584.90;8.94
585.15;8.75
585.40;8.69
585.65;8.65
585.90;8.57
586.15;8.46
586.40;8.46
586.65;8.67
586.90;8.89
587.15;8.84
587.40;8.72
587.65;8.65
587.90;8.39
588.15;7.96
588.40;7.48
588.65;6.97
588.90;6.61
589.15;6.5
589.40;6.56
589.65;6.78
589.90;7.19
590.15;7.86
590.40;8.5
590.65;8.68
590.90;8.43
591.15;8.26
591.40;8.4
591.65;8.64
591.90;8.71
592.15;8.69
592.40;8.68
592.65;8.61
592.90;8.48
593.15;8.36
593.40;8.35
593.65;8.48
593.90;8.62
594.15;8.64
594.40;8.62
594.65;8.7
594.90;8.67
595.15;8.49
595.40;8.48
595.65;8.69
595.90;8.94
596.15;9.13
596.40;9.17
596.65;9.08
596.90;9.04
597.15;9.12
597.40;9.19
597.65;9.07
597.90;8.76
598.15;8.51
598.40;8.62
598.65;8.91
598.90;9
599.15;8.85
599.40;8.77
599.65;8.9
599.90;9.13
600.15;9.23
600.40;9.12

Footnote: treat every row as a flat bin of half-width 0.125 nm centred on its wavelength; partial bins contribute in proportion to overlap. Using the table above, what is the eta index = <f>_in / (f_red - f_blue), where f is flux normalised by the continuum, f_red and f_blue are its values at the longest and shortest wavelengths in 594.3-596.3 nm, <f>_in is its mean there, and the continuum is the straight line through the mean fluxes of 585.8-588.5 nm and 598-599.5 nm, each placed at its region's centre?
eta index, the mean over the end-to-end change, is 19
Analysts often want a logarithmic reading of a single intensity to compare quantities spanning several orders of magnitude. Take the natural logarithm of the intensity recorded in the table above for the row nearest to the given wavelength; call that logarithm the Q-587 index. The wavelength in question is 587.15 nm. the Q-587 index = 2.18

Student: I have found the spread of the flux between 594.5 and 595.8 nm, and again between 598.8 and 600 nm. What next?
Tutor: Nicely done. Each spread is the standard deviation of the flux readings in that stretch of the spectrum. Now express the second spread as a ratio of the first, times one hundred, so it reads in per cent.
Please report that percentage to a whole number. 126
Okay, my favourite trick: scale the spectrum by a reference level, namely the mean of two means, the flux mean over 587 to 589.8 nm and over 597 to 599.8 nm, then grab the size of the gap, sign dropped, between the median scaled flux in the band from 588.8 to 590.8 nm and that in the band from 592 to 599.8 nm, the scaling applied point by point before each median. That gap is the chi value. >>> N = 0.21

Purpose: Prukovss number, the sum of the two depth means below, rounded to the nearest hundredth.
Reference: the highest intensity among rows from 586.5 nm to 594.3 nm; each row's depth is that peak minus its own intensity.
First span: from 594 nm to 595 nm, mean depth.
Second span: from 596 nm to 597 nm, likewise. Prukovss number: 0.02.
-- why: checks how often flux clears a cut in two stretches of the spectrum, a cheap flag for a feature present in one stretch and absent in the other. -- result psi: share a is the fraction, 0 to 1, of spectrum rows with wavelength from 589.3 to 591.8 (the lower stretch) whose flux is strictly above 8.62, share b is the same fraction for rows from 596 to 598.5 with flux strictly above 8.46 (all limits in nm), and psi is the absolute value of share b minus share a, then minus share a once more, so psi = 0.6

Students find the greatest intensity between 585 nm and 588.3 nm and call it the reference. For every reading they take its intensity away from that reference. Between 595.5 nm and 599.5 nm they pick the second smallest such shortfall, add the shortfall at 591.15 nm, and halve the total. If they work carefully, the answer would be 0.2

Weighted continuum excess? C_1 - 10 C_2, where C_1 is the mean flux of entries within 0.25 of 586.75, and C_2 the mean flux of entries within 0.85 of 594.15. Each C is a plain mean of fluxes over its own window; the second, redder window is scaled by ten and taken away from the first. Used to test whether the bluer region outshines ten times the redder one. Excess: -77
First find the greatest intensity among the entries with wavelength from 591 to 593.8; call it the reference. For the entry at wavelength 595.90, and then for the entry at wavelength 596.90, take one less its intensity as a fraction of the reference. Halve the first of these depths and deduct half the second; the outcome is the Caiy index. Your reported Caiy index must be 0.01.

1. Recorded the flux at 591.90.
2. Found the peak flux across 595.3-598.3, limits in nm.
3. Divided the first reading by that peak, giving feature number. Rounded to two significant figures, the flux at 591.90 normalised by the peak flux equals 0.95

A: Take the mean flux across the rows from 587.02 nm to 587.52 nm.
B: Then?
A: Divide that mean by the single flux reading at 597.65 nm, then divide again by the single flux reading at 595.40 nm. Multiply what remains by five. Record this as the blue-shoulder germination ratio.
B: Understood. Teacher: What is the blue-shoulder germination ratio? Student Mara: 0.57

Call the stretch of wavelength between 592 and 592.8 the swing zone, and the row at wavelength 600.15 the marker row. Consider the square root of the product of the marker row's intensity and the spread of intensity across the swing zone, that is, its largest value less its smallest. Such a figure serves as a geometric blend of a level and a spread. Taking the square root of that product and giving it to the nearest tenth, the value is 0.9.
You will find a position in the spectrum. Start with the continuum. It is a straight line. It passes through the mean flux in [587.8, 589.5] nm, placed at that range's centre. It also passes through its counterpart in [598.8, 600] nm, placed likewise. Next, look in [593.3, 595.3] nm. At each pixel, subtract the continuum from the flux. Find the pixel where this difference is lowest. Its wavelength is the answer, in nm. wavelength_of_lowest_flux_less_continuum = 595.15 nm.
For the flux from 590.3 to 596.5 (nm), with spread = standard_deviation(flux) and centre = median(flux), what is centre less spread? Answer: 8.4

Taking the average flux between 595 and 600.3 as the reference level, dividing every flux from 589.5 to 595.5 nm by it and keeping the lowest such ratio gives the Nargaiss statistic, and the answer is 0.761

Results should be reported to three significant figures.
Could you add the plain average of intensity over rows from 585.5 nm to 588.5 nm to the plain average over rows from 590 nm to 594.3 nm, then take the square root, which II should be 4.12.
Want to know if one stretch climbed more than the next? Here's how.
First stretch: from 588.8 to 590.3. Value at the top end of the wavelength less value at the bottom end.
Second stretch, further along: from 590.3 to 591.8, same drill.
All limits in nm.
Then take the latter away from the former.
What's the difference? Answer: 1.1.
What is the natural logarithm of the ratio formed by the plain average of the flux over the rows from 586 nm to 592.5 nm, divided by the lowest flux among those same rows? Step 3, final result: 0.217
